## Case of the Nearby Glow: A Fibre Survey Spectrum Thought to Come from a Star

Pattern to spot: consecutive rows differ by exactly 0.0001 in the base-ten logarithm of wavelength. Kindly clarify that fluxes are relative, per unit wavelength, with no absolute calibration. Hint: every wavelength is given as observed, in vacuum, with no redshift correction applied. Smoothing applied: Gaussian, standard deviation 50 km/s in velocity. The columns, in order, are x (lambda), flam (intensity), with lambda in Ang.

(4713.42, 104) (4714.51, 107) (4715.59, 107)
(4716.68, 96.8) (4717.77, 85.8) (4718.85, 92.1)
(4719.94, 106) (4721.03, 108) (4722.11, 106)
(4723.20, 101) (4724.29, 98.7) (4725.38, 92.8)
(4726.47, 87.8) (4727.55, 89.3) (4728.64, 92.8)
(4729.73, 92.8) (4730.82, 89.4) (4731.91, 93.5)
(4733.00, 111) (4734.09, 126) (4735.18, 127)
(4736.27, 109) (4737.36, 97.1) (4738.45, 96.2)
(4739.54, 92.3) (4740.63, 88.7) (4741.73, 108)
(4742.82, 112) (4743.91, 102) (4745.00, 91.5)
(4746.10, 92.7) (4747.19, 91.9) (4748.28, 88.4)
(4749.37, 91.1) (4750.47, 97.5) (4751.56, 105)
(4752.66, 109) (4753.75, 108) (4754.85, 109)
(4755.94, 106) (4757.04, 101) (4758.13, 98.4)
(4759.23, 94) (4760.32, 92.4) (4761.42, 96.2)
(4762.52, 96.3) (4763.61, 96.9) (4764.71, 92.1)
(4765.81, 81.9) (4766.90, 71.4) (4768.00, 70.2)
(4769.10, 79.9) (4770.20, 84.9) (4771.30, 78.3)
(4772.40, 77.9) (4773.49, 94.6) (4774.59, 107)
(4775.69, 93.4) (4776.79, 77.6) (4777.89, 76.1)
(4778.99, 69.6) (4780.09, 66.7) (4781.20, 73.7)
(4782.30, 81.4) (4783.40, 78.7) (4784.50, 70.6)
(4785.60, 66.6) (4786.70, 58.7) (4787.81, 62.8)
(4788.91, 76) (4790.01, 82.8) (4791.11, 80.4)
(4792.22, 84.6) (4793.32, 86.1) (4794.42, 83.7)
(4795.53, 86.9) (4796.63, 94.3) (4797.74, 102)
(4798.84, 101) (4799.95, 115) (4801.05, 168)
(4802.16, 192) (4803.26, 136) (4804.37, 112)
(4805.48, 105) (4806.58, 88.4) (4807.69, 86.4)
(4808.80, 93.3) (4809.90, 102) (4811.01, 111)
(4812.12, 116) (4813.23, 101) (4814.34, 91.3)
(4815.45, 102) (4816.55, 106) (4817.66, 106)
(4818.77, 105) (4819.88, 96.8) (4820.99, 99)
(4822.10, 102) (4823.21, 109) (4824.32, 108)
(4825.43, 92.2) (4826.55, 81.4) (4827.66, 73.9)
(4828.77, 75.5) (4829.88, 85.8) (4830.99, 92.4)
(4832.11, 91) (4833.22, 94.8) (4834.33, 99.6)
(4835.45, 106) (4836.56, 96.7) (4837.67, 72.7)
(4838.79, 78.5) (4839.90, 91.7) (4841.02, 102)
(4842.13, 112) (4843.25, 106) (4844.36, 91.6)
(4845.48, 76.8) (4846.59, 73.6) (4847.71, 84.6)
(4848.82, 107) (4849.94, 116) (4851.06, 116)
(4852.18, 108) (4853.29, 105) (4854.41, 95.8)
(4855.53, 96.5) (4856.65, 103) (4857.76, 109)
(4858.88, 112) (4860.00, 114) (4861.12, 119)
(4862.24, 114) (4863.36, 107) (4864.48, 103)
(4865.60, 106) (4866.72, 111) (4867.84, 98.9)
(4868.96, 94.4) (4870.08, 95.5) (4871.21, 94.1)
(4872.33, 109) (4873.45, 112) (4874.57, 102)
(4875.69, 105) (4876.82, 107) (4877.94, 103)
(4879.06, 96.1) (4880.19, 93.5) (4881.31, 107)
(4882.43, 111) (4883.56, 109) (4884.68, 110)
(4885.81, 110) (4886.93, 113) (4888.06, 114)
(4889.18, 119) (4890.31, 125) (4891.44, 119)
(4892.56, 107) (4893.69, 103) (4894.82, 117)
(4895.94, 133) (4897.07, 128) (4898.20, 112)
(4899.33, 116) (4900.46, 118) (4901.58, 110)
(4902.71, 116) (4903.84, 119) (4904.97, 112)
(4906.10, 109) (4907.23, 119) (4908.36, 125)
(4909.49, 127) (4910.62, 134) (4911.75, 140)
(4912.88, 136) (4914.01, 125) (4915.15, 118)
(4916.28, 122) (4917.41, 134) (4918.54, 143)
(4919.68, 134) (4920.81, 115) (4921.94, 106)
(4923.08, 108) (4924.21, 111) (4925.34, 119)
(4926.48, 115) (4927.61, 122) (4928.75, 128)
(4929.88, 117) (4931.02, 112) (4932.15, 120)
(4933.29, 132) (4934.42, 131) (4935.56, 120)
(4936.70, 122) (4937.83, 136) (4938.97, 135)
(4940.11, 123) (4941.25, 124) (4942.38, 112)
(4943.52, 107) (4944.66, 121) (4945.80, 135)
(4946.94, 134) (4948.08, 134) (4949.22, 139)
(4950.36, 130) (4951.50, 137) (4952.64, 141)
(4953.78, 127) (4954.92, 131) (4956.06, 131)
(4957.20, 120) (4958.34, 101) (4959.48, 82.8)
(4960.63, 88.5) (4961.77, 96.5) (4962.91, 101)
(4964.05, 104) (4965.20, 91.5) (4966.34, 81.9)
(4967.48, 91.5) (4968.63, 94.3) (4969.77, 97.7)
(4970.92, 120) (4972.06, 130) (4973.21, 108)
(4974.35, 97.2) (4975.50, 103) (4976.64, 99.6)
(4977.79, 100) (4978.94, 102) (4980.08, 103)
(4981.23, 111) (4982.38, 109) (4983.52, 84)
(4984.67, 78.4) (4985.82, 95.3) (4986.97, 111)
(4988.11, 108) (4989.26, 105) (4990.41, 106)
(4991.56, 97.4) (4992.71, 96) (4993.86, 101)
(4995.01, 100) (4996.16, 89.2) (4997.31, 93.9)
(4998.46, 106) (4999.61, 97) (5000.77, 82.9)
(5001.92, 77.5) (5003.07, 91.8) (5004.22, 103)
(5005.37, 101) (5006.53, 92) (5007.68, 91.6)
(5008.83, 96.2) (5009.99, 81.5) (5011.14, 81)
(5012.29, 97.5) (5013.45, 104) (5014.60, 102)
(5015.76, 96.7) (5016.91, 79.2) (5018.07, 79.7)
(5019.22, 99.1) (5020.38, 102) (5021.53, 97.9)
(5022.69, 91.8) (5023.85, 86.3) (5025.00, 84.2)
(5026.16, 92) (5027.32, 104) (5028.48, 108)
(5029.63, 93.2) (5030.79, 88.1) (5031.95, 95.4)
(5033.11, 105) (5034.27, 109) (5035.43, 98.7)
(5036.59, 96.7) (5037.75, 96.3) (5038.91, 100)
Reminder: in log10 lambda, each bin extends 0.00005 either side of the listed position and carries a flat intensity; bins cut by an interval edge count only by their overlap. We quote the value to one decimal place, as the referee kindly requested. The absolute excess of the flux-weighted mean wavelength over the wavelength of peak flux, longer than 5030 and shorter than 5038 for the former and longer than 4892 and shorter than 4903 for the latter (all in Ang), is 138.4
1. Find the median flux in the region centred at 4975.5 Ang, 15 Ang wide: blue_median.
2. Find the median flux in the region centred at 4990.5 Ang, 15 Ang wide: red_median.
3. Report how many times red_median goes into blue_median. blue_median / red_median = 1.1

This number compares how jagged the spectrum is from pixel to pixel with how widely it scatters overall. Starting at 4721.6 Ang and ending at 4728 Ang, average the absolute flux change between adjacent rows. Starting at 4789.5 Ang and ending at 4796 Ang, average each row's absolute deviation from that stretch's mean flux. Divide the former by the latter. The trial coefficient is 2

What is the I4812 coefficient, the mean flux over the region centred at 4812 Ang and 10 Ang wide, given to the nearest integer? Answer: 101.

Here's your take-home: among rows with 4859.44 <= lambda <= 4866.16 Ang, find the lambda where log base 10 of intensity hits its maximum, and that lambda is 4861.12 Ang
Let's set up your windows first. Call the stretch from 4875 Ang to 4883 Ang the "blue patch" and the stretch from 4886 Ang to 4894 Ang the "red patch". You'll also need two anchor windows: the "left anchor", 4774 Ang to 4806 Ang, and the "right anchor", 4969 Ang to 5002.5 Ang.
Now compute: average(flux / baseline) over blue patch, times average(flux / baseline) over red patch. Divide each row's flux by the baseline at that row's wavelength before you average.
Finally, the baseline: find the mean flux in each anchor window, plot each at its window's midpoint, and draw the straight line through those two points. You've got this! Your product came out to 1.27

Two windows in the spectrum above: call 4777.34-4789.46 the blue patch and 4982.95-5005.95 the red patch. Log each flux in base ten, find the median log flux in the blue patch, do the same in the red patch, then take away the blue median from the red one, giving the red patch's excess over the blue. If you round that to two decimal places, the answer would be 0.14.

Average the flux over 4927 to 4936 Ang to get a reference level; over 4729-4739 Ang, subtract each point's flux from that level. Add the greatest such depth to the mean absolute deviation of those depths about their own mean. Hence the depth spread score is 45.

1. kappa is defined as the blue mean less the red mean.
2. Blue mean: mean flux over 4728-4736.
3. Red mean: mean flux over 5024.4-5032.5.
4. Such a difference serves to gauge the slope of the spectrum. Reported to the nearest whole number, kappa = 10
